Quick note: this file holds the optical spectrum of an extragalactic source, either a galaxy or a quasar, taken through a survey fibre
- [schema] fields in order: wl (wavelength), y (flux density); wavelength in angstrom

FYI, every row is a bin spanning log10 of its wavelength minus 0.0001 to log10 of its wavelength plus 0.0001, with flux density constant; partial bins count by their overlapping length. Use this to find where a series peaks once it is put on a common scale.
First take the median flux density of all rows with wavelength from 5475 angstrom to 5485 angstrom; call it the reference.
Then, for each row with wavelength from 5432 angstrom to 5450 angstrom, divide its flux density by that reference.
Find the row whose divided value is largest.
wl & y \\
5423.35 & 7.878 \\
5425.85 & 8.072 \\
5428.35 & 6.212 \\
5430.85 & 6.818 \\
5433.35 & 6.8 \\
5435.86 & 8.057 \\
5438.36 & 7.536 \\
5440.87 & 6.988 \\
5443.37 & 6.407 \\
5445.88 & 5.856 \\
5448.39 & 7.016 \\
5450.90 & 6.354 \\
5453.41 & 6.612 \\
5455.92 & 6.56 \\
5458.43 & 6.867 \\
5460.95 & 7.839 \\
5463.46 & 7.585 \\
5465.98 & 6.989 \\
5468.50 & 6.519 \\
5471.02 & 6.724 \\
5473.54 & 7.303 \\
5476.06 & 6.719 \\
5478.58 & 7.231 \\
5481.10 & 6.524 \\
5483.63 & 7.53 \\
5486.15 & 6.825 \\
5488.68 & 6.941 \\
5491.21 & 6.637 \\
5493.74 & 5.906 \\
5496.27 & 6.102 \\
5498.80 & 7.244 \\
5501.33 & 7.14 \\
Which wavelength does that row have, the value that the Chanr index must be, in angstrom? 5435.86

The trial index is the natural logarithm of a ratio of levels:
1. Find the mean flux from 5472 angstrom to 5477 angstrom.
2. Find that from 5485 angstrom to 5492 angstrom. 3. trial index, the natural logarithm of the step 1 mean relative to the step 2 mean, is 0.03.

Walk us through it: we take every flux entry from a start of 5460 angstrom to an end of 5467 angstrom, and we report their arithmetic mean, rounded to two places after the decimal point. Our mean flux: 7.47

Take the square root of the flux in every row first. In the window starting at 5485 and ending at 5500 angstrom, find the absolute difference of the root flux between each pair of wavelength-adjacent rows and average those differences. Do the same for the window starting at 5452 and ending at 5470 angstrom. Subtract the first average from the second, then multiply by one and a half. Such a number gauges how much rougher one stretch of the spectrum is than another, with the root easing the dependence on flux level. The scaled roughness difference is -0.022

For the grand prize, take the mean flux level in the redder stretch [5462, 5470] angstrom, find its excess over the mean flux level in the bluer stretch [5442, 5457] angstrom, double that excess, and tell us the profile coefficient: 1.1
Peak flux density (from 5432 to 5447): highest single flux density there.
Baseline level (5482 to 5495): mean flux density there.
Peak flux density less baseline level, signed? 1.3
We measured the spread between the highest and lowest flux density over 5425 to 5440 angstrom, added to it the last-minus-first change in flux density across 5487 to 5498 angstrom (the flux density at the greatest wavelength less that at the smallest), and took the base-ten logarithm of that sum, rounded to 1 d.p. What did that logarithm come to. 0.0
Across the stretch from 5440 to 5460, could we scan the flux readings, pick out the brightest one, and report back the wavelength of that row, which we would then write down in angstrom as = 5448.39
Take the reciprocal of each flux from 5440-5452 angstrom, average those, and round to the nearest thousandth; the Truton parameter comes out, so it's 0.154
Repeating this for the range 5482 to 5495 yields 0.149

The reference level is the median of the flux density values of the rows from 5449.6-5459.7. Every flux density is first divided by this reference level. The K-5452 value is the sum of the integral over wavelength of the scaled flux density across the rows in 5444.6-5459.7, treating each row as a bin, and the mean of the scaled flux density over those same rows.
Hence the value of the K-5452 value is 16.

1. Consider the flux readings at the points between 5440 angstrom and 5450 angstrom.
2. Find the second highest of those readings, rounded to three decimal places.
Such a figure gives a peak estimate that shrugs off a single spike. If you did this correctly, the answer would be 6.988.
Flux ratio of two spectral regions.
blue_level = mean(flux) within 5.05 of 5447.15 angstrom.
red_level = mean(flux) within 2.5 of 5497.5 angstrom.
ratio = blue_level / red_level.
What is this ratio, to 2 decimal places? 0.96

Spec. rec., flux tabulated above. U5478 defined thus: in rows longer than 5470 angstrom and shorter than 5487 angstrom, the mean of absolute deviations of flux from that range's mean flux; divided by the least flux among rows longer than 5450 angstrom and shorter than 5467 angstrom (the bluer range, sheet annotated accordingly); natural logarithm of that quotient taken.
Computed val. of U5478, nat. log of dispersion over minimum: -2.98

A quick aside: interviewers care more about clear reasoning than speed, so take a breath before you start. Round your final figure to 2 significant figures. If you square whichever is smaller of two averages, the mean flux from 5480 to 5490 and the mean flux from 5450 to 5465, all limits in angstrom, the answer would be 48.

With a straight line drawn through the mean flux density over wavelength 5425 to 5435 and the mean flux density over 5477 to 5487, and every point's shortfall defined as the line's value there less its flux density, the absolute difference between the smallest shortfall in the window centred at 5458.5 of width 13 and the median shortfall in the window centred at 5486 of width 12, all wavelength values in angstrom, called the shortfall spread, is 1.04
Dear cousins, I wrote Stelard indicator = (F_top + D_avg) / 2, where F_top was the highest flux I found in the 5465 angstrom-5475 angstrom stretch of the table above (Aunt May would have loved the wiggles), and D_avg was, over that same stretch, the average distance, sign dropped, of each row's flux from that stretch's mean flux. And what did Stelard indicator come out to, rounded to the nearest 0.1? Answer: 3.8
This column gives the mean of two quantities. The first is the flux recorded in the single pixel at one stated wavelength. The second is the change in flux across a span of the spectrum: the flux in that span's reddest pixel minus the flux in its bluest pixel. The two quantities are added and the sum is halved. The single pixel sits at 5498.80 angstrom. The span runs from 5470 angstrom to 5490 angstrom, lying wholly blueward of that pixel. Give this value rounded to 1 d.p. 3.7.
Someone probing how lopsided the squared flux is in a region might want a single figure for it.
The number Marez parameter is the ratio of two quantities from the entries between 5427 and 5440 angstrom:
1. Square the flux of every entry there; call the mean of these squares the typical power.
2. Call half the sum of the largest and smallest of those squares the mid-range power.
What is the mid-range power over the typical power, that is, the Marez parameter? 1.02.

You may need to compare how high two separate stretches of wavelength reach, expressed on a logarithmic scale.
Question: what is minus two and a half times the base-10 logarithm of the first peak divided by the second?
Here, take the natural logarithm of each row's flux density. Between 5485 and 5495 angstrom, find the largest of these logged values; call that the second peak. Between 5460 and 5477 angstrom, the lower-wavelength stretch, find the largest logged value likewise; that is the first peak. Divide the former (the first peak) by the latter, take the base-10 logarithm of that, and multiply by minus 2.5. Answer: -0.07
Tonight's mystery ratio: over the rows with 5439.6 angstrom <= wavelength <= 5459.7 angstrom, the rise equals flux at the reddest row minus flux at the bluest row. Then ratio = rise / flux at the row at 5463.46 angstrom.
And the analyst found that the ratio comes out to -0.02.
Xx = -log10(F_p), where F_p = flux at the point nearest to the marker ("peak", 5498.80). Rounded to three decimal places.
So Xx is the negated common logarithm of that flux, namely -0.860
